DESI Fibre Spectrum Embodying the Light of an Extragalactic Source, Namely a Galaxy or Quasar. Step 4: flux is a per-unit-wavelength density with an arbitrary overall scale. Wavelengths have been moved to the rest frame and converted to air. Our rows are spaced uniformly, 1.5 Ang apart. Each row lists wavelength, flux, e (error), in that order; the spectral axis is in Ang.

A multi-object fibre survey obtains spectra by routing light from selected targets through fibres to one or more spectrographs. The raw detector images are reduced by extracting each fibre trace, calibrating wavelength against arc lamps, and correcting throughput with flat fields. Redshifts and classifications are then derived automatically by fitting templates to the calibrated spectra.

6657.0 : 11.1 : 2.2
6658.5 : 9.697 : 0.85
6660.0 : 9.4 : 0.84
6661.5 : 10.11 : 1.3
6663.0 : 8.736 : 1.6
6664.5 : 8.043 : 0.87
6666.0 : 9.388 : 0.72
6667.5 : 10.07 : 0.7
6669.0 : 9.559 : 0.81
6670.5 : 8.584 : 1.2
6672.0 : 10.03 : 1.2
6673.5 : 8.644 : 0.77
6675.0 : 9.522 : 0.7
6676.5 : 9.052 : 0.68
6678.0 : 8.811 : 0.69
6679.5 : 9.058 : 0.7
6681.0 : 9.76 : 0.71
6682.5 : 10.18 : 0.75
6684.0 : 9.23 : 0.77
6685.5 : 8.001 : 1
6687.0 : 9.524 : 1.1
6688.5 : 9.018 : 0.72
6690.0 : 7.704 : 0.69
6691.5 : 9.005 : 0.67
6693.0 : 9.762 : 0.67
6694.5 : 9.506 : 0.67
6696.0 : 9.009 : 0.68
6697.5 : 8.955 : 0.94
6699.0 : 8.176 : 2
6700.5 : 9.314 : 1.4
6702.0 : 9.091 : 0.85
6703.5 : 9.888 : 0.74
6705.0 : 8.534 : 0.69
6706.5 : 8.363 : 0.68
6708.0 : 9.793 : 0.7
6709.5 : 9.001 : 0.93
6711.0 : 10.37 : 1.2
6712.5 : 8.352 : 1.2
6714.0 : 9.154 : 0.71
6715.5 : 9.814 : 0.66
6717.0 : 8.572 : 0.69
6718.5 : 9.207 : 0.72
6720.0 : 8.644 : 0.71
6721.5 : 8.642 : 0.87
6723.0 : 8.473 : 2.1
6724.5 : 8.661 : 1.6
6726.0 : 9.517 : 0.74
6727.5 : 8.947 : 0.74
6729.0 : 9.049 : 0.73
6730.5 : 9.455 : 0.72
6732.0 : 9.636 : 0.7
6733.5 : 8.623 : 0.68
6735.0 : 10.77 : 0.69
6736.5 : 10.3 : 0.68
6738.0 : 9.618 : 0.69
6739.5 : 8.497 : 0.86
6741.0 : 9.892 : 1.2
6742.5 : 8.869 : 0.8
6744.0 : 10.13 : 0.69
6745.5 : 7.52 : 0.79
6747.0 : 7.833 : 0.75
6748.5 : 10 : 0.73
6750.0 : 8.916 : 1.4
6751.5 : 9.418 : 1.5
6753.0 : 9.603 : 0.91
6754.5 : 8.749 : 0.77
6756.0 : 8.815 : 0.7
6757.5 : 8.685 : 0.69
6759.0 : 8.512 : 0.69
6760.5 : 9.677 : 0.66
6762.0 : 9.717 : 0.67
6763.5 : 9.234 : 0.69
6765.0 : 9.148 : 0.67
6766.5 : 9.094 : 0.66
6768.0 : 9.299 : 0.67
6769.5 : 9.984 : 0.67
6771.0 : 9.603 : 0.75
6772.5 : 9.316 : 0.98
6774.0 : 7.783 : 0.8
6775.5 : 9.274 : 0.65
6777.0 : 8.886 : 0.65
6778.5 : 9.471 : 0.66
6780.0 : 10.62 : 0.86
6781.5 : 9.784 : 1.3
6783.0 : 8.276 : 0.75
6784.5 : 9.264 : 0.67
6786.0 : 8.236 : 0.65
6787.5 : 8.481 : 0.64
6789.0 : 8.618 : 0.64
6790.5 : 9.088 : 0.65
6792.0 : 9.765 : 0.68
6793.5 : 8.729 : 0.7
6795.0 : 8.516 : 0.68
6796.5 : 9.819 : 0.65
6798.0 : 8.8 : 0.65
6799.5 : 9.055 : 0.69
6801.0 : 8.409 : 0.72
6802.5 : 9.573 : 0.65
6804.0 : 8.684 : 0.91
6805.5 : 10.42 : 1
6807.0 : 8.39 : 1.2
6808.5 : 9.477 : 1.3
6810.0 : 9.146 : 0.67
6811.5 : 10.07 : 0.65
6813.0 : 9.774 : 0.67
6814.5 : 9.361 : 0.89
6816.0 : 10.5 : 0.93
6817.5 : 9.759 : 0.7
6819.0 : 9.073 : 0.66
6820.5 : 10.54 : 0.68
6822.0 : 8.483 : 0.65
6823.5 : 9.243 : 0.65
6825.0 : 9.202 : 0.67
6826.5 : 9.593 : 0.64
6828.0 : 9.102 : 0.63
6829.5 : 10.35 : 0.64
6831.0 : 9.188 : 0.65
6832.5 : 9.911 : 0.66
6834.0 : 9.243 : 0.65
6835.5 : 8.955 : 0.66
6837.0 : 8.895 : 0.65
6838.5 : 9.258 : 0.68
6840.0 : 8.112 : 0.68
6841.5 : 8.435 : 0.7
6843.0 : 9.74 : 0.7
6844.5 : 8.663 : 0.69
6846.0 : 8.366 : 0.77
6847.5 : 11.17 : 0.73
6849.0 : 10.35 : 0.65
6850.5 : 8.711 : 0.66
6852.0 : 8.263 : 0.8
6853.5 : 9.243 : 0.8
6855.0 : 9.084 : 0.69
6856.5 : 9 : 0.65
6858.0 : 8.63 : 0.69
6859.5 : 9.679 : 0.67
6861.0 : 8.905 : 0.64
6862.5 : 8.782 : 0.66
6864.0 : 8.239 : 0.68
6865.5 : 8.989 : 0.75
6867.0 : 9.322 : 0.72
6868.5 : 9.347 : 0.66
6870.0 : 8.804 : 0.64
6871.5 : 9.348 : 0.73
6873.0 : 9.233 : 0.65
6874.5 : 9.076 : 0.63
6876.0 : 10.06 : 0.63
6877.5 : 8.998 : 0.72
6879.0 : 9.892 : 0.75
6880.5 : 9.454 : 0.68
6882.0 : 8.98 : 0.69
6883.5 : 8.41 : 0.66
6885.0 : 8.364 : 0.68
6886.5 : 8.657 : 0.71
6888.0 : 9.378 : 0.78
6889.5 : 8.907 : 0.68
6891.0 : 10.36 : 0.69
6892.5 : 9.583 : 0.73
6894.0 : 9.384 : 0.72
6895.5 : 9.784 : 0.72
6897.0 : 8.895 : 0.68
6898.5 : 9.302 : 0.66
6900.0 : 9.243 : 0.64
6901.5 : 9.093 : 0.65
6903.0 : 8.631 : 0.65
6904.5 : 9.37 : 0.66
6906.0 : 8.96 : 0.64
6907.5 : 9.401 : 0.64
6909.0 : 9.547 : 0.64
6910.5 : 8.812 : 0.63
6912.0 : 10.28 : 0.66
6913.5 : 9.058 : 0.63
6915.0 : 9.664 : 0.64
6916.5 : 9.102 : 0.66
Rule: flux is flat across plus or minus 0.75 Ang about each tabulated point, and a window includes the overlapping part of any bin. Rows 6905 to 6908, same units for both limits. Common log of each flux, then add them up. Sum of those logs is 1.93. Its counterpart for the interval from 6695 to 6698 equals 1.91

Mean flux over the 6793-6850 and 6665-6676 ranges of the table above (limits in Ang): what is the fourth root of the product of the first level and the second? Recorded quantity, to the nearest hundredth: 3.06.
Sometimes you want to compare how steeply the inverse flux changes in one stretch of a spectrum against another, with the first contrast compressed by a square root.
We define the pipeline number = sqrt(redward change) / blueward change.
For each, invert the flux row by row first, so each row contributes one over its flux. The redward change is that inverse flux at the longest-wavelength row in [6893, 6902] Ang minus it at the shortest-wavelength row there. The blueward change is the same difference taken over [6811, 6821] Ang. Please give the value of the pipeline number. -13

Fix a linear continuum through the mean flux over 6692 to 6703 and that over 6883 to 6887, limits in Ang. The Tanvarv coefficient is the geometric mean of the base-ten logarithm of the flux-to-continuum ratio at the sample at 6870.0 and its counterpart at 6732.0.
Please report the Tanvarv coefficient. 0.020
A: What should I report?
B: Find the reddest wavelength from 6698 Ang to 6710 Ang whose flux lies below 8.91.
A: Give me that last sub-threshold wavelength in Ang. 6706.5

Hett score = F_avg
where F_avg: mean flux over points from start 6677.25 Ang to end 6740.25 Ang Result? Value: 9.14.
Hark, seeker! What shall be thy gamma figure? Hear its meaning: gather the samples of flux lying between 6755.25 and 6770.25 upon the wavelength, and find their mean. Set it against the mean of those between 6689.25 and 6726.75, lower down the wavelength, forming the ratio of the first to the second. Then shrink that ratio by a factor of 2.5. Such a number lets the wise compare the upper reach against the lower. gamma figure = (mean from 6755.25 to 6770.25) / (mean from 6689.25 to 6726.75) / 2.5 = 0.409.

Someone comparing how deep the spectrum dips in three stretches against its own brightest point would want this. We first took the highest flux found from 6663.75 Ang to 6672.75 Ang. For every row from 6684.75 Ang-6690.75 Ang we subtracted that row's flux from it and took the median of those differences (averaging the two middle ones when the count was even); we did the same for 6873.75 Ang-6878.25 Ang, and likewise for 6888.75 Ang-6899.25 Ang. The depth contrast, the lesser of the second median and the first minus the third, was 0.9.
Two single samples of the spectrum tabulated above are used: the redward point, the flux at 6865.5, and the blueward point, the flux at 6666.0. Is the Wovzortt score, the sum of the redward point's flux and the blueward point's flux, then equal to 18.4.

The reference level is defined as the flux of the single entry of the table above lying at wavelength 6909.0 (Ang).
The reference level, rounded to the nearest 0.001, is 9.547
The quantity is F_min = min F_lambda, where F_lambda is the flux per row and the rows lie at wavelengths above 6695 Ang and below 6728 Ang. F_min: 8.176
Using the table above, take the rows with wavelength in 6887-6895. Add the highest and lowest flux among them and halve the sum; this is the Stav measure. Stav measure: 9.63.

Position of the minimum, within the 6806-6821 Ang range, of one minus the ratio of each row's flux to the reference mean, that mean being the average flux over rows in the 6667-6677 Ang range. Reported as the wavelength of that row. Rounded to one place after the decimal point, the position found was 6820.5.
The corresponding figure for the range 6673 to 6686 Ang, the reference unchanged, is 6682.5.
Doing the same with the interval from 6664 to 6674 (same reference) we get 6667.5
